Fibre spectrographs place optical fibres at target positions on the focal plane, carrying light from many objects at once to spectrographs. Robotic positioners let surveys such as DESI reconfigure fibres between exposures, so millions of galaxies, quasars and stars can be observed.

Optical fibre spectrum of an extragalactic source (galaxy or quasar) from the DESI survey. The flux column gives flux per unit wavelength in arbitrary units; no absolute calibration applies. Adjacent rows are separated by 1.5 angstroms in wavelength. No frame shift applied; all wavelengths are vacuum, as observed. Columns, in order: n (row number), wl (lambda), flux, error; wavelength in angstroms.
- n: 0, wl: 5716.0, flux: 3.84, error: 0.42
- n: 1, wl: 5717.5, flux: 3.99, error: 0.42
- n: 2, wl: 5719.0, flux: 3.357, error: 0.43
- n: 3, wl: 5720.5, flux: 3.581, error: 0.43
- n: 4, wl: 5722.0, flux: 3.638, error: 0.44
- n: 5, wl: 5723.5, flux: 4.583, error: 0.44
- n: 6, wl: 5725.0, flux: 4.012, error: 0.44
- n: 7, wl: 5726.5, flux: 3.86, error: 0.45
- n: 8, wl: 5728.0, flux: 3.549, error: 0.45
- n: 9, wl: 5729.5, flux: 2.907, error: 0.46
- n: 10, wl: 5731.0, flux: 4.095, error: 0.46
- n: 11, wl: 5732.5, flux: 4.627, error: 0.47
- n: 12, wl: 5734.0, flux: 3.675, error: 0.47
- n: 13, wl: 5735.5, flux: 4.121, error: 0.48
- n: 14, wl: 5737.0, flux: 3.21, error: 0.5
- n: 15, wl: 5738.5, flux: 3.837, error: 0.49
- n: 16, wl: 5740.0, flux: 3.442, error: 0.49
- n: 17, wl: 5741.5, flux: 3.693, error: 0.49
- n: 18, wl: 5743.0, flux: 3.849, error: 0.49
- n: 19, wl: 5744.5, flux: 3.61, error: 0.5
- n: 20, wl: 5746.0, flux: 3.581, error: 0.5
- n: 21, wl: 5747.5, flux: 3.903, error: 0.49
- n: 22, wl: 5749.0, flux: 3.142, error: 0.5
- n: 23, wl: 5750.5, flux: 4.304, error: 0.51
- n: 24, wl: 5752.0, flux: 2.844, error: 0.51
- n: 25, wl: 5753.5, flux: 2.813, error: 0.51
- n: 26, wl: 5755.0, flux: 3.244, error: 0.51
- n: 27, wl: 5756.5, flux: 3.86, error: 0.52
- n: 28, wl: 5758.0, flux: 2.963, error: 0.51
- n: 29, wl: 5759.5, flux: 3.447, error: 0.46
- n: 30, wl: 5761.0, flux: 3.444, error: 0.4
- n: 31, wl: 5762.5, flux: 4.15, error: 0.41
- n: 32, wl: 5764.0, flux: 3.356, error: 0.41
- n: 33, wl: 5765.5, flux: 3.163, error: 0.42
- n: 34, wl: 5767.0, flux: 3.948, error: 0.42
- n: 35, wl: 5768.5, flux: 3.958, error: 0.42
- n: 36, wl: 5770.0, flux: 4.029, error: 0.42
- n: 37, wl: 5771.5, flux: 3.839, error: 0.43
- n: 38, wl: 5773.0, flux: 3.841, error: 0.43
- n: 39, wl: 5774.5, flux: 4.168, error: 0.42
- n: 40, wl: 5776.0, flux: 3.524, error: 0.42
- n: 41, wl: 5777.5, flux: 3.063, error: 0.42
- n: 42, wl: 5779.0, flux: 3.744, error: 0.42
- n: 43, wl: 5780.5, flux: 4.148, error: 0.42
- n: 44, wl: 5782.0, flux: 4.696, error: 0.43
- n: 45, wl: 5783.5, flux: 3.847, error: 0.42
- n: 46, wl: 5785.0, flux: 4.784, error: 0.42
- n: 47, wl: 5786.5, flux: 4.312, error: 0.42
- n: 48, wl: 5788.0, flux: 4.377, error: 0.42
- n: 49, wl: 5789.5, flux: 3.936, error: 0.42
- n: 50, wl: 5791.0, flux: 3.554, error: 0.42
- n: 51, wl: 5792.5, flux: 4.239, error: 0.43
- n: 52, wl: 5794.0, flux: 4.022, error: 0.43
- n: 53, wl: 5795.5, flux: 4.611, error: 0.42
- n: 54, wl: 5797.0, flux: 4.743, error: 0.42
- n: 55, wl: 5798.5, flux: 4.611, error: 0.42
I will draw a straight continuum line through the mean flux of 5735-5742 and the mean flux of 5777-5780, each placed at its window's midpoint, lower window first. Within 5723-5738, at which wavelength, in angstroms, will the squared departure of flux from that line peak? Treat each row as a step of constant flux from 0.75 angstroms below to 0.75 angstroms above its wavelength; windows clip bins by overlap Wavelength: 5732.5 angstroms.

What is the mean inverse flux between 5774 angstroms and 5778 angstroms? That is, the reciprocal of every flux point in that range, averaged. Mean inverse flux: 0.283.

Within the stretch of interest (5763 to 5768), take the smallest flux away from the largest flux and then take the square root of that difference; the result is 0.89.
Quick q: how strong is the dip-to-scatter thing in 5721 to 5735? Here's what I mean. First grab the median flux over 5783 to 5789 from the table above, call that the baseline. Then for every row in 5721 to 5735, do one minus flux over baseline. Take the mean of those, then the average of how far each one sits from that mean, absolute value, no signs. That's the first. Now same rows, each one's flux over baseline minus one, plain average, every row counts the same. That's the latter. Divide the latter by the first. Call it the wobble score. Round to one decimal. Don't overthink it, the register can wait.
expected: -1.2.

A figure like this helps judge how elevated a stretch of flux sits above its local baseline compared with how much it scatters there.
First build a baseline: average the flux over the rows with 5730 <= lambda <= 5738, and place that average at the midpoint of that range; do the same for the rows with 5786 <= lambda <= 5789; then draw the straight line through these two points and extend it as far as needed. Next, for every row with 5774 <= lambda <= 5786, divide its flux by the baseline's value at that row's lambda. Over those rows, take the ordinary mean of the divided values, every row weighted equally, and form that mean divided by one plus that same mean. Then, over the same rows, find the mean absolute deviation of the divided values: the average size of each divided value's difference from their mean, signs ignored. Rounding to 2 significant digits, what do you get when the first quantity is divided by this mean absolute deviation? 4.6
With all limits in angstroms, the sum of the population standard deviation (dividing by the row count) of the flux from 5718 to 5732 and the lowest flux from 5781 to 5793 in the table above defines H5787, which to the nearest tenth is 4.0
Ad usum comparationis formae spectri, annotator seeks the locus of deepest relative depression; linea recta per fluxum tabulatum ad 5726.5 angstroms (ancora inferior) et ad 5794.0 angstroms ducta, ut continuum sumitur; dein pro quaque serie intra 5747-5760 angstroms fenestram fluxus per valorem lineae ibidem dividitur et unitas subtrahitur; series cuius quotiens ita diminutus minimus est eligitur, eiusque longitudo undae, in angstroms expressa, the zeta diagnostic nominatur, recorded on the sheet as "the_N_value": 5753.5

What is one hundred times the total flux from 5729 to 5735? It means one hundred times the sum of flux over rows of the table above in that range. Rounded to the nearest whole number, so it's 1530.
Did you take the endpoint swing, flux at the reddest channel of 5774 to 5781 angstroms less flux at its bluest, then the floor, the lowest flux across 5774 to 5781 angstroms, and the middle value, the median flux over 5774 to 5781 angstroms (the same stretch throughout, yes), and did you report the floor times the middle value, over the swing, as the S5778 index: -573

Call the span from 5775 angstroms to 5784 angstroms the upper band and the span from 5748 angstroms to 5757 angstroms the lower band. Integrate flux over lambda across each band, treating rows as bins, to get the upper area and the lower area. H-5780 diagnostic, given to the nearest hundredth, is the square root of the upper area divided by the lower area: 1.07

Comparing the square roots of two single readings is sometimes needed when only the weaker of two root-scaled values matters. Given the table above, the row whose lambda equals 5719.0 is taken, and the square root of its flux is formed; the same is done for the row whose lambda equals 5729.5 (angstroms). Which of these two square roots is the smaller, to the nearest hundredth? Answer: 1.70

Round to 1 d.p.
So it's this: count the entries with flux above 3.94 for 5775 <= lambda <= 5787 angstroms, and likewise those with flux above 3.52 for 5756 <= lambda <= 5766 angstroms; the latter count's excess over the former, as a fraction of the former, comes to -0.5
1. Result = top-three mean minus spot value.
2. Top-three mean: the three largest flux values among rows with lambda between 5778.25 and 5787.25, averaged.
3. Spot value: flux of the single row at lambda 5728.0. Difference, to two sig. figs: 1.0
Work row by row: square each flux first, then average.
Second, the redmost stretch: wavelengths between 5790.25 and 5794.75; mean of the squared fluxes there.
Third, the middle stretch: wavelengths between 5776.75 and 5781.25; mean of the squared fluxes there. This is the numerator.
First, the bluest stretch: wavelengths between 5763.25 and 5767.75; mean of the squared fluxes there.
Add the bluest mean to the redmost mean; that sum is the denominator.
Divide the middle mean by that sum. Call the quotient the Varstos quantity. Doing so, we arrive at 0.49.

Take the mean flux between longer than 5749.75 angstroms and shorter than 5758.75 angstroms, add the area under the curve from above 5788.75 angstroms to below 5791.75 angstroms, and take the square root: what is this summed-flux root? 3.8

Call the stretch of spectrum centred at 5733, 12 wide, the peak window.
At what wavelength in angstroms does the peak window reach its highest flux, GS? 5732.5 angstroms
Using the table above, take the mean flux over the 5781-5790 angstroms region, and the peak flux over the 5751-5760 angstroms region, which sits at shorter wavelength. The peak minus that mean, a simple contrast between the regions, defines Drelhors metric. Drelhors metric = -0.47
